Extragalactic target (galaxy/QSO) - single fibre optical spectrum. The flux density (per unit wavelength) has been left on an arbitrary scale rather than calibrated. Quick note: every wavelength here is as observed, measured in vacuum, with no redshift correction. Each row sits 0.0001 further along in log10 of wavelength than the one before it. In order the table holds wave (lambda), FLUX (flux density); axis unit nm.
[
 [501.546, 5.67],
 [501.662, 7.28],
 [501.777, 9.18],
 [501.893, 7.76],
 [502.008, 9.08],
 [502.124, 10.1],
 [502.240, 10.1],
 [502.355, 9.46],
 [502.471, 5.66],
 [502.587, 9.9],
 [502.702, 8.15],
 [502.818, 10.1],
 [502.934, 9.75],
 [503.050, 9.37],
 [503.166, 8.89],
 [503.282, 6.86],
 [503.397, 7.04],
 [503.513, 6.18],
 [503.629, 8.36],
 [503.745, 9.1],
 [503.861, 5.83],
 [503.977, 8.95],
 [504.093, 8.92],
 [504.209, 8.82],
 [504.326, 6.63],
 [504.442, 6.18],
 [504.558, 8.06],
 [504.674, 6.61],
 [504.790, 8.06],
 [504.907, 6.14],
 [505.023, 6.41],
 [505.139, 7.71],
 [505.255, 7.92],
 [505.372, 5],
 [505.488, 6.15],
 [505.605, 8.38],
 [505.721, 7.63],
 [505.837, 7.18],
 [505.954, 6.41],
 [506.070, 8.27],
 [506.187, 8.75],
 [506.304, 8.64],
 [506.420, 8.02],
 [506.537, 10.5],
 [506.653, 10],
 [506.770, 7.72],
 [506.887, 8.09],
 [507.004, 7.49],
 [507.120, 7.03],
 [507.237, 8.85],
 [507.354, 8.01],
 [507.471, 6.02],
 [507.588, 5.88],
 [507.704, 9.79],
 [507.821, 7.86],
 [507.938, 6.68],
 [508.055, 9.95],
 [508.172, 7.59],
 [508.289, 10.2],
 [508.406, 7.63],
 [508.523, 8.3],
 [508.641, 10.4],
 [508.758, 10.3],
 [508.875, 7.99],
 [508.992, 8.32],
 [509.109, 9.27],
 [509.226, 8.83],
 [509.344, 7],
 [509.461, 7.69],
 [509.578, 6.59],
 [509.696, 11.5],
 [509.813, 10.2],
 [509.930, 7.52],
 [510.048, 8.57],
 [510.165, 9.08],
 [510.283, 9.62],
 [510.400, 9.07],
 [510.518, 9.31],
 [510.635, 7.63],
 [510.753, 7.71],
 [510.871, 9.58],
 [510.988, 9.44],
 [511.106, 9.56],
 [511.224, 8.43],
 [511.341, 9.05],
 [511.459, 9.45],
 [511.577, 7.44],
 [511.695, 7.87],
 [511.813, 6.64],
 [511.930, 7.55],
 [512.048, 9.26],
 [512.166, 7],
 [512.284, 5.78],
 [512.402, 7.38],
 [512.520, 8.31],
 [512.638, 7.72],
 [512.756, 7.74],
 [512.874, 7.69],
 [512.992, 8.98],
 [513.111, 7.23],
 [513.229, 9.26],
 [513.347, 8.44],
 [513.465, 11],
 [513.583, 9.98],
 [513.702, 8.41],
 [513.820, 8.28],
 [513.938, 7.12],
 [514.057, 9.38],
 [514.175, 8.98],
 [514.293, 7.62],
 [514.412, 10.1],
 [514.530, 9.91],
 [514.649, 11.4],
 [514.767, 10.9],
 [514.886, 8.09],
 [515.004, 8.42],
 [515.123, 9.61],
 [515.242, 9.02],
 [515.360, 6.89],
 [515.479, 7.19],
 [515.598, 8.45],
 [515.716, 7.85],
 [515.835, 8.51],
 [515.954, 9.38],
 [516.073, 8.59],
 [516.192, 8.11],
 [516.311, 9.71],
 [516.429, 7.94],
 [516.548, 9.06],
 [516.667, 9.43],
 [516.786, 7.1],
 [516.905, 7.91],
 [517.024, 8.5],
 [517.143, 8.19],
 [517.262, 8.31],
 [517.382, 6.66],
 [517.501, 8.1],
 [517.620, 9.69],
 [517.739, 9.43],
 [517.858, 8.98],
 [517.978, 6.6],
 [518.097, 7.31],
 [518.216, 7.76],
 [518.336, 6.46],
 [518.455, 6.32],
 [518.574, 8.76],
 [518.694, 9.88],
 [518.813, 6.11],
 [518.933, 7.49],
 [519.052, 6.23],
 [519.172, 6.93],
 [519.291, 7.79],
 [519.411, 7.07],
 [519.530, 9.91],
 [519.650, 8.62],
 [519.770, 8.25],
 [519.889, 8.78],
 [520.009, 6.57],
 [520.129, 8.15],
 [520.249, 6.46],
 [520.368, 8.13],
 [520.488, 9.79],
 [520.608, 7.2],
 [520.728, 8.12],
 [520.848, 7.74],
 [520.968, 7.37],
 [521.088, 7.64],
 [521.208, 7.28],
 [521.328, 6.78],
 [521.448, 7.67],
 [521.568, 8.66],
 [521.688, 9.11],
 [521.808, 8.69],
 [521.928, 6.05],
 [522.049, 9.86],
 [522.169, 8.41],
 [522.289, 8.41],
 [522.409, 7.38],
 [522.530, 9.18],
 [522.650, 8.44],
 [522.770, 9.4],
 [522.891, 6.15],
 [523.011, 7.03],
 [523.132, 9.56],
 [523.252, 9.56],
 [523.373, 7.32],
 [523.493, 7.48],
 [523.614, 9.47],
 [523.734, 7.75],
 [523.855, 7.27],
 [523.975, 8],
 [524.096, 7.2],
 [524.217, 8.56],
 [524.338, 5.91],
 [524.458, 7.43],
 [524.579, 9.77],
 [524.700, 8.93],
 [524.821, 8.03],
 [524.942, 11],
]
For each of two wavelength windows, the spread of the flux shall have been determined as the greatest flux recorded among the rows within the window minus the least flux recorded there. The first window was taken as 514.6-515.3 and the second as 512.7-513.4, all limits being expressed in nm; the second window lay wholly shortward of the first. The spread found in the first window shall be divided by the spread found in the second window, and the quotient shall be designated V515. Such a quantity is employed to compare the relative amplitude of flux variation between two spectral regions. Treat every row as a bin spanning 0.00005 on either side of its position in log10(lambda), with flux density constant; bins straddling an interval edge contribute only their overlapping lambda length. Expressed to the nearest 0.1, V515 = 1.6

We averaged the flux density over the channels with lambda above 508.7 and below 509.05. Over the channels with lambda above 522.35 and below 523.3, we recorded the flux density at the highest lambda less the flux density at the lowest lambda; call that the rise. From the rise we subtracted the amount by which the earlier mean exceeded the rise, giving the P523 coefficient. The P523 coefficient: -4.5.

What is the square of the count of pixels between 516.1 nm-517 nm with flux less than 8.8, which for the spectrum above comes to 16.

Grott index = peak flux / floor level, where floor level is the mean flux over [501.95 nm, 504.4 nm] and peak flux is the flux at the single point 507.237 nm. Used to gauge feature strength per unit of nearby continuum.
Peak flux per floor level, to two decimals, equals 1.05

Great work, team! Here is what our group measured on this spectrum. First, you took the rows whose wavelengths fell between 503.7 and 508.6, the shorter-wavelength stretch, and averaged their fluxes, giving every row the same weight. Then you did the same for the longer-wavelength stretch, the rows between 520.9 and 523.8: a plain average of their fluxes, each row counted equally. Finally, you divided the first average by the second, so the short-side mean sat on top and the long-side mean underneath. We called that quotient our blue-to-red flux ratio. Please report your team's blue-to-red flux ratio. 0.96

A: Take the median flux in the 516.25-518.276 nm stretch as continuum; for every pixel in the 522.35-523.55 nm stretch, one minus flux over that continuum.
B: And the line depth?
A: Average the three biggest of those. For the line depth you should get 0.17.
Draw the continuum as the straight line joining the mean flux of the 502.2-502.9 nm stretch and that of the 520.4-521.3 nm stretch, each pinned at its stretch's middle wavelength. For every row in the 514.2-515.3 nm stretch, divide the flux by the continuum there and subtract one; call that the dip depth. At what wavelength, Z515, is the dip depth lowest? 514.293 nm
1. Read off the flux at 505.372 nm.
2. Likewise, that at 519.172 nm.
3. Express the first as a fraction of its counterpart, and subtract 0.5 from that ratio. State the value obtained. 0.22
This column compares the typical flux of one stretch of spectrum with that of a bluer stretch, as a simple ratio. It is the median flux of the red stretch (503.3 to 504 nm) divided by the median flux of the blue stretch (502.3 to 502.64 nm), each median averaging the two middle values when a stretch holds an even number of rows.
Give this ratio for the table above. 0.81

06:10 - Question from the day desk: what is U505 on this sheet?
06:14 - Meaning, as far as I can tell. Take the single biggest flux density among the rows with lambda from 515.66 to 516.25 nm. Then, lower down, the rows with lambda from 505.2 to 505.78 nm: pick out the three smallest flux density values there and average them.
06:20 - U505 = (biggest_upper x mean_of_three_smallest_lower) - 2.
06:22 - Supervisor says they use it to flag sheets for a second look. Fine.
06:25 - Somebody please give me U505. 57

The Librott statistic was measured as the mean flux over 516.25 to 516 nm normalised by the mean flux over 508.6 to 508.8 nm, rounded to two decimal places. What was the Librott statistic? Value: 0.81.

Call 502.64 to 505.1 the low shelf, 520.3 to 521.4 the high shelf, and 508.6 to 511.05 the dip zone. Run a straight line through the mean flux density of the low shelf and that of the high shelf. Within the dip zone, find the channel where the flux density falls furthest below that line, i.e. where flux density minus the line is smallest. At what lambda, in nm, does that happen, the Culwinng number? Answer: 509.578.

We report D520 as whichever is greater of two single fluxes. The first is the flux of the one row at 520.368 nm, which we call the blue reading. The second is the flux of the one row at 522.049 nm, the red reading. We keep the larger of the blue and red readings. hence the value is 9.9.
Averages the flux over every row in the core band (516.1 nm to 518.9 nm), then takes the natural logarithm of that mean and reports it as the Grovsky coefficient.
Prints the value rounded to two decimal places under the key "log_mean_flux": 2.09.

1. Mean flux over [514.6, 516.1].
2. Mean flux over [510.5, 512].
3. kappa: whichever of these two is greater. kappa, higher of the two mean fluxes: 8.8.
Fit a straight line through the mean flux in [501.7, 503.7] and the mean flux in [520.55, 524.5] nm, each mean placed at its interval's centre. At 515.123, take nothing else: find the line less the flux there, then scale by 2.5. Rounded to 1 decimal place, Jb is -3.6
